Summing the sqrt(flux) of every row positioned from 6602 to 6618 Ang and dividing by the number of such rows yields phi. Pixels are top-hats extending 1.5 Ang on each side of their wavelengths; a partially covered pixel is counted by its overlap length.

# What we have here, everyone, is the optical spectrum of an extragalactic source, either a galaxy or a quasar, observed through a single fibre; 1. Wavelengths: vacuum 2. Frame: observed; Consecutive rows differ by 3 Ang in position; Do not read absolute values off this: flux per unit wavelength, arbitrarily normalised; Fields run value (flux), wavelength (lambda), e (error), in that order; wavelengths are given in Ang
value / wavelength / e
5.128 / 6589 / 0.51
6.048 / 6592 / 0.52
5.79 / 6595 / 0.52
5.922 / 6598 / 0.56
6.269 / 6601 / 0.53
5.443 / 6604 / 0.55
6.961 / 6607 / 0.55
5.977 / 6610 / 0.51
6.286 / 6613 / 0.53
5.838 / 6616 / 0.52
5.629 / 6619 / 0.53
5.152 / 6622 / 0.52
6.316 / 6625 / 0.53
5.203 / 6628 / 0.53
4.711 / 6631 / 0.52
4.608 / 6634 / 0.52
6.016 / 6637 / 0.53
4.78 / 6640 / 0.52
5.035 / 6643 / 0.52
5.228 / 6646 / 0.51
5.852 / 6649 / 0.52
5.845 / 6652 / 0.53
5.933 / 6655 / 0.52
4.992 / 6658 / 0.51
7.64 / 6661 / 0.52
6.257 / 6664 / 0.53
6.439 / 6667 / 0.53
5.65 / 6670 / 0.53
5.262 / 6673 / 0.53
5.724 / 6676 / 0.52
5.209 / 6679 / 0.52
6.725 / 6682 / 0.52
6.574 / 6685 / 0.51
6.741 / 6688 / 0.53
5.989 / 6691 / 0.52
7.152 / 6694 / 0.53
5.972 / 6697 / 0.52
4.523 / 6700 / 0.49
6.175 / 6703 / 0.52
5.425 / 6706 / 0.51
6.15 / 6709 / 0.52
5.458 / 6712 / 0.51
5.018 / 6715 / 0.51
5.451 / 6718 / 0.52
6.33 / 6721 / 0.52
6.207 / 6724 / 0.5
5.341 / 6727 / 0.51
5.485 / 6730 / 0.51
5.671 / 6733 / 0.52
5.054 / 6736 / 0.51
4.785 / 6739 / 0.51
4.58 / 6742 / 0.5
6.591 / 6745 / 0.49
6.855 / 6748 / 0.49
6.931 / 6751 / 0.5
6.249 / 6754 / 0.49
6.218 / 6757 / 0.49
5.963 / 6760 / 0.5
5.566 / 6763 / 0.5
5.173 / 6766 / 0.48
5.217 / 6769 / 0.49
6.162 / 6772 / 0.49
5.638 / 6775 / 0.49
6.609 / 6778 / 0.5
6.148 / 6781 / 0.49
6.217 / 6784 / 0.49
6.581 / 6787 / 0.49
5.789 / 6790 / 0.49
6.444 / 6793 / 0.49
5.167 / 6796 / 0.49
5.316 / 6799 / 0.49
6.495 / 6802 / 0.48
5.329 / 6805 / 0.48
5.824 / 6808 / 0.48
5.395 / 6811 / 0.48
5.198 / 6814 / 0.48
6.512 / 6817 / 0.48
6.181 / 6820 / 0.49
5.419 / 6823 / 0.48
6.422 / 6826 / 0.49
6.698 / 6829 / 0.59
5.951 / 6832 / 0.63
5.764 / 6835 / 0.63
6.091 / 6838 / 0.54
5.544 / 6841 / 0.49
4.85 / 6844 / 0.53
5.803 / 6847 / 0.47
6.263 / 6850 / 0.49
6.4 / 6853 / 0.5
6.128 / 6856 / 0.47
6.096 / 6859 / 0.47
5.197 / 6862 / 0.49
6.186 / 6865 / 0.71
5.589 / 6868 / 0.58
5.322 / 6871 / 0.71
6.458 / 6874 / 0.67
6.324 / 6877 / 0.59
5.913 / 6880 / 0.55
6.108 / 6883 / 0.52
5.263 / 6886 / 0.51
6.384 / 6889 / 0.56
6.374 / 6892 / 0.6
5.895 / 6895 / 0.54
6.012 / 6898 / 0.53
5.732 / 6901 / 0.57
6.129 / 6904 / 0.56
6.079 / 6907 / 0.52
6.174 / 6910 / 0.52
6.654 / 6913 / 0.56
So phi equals 2.47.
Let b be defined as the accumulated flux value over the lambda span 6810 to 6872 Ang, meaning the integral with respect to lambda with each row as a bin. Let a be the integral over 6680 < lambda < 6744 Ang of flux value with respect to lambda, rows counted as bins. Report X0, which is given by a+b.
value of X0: 732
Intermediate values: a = 368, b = 364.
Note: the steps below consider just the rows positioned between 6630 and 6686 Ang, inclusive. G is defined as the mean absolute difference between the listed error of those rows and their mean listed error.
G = 0.005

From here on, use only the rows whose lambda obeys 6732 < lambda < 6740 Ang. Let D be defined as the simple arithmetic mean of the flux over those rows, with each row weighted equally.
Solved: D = 5.17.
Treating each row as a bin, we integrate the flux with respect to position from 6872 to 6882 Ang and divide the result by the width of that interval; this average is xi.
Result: 6.18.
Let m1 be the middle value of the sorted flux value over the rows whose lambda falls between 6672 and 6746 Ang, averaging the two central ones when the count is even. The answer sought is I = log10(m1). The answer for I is 0.754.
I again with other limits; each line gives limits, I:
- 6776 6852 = 0.775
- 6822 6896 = 0.785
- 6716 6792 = 0.775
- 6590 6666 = 0.767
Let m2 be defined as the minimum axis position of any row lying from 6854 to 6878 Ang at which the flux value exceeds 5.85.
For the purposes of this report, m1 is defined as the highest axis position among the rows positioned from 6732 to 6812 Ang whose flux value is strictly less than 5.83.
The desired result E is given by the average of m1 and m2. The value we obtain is 6833.5 Ang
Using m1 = 6811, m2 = 6856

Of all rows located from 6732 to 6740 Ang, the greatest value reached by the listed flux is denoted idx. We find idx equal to 5.671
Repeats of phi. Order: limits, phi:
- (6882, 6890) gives 2.43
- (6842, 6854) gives 2.41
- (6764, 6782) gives 2.41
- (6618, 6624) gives 2.32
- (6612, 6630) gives 2.39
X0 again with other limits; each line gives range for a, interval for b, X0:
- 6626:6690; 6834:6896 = 733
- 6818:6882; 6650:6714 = 763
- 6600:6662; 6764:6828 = 728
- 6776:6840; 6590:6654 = 744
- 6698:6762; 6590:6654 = 729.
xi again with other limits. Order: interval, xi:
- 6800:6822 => 5.83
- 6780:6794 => 6.23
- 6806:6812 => 5.60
